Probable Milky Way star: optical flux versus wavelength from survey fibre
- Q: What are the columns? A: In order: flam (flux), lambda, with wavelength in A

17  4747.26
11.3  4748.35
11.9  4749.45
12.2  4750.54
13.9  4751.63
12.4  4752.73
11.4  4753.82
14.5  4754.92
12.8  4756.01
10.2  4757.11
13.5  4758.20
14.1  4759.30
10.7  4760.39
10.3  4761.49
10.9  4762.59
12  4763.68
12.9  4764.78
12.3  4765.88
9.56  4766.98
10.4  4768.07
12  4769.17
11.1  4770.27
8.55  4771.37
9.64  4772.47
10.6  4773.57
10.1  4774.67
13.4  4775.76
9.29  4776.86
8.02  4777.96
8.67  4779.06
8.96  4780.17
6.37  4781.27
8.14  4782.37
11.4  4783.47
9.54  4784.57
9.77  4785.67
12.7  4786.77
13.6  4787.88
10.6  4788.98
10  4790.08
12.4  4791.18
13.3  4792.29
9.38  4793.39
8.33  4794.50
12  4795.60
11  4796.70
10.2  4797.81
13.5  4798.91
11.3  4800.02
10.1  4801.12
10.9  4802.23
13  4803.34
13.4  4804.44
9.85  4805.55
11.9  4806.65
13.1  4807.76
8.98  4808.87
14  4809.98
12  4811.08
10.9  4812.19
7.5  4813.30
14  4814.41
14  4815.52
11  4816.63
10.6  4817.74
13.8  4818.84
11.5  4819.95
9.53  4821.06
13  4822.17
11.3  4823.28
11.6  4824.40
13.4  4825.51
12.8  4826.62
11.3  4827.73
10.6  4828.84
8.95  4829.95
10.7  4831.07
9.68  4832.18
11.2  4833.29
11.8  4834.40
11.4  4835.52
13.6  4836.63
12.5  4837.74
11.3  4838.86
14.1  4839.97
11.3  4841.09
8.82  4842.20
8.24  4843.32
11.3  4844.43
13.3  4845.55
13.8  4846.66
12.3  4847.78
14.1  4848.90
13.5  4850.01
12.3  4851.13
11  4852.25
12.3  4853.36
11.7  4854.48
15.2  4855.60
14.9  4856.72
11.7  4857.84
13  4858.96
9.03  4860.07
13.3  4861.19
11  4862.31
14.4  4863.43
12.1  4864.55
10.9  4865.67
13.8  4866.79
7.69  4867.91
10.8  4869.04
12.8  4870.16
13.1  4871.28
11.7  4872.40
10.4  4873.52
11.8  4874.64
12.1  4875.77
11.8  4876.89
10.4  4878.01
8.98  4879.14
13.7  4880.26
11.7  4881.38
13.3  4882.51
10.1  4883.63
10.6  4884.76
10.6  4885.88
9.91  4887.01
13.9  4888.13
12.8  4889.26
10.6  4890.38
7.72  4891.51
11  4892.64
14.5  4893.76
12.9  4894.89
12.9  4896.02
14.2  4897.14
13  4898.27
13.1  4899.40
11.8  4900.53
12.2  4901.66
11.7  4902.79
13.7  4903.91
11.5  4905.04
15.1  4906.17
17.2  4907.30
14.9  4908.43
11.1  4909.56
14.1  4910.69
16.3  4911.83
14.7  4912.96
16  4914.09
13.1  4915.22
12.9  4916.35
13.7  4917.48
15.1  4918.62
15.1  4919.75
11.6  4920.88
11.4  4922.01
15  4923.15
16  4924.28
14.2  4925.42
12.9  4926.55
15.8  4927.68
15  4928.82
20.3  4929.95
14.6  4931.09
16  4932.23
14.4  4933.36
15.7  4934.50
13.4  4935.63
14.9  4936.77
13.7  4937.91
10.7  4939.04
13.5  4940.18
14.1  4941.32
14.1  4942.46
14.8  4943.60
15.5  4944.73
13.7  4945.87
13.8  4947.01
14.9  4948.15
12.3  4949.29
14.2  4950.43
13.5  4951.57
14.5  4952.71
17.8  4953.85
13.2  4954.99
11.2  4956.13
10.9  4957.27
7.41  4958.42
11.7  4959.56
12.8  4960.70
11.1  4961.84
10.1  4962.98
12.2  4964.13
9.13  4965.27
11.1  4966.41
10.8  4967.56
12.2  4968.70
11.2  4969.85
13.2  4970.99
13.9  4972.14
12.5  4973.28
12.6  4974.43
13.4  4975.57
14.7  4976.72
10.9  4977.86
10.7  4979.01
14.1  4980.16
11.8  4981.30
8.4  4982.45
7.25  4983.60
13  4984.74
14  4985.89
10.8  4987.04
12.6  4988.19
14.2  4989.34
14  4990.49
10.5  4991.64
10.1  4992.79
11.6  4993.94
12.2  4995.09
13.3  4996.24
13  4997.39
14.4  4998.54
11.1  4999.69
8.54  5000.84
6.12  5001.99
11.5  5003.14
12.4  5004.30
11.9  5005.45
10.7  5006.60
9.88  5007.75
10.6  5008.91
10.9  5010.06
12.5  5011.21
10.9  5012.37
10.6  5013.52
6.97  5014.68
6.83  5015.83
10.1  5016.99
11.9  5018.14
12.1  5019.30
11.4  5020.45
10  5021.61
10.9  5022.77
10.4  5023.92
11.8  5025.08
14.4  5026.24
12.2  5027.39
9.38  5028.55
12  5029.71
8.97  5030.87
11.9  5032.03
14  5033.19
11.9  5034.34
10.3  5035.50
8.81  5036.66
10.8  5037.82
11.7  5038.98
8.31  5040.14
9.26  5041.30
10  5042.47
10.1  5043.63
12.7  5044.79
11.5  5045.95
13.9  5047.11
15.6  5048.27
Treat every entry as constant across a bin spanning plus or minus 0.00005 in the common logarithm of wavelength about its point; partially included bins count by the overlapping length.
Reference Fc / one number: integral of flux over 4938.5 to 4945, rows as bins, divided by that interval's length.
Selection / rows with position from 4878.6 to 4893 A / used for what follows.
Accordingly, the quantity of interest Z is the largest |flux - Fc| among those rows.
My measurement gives 6.0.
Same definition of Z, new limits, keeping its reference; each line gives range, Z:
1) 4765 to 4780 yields 5.7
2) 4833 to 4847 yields 5.5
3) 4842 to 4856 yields 5.5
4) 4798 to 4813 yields 4.7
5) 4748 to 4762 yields 3.5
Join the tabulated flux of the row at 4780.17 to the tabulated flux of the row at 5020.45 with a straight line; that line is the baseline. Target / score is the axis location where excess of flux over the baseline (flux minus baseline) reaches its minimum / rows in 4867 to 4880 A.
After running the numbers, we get 4867.91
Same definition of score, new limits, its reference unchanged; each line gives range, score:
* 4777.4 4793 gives 4781.27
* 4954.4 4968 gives 4958.42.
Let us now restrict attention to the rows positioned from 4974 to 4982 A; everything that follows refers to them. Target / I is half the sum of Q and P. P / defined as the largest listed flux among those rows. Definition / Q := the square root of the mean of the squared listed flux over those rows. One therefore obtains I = 13.7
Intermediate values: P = 14.7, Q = 12.7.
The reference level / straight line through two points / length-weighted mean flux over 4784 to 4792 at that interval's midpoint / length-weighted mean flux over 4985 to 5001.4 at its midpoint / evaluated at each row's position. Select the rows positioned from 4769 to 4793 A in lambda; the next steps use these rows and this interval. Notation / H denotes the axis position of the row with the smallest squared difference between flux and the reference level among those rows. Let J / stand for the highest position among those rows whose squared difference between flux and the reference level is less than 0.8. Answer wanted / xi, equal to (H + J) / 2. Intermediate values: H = 4770.27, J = 4788.98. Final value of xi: 4779.6 A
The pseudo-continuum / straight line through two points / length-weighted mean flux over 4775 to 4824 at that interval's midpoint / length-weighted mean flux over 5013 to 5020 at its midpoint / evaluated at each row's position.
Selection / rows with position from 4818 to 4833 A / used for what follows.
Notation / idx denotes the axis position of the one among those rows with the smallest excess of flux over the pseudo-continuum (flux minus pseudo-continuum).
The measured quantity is 4829.95 A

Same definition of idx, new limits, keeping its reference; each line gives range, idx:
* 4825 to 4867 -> 4843.32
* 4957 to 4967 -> 4958.42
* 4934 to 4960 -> 4958.42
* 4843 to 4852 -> 4843.32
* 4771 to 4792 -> 4781.27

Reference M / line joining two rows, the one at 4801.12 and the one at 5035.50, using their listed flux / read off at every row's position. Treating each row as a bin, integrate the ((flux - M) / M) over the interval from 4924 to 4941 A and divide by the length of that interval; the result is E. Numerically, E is 0.44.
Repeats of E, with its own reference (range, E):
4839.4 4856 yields 0.20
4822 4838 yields 0.14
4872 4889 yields 0.12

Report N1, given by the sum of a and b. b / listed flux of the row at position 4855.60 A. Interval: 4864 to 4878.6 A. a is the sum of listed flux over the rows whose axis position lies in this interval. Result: 165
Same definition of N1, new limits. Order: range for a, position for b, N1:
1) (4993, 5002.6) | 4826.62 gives 103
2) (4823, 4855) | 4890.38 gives 351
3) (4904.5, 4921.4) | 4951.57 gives 226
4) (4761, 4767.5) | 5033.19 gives 82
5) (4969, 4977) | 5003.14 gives 103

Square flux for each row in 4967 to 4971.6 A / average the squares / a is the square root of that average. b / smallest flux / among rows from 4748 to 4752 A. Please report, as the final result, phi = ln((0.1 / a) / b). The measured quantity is -7.2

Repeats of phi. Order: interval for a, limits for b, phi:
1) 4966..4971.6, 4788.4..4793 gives -7.1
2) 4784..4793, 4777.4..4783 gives -6.6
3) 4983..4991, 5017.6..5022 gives -7.1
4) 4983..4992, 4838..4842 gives -7.2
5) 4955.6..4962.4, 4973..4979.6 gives -7.1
